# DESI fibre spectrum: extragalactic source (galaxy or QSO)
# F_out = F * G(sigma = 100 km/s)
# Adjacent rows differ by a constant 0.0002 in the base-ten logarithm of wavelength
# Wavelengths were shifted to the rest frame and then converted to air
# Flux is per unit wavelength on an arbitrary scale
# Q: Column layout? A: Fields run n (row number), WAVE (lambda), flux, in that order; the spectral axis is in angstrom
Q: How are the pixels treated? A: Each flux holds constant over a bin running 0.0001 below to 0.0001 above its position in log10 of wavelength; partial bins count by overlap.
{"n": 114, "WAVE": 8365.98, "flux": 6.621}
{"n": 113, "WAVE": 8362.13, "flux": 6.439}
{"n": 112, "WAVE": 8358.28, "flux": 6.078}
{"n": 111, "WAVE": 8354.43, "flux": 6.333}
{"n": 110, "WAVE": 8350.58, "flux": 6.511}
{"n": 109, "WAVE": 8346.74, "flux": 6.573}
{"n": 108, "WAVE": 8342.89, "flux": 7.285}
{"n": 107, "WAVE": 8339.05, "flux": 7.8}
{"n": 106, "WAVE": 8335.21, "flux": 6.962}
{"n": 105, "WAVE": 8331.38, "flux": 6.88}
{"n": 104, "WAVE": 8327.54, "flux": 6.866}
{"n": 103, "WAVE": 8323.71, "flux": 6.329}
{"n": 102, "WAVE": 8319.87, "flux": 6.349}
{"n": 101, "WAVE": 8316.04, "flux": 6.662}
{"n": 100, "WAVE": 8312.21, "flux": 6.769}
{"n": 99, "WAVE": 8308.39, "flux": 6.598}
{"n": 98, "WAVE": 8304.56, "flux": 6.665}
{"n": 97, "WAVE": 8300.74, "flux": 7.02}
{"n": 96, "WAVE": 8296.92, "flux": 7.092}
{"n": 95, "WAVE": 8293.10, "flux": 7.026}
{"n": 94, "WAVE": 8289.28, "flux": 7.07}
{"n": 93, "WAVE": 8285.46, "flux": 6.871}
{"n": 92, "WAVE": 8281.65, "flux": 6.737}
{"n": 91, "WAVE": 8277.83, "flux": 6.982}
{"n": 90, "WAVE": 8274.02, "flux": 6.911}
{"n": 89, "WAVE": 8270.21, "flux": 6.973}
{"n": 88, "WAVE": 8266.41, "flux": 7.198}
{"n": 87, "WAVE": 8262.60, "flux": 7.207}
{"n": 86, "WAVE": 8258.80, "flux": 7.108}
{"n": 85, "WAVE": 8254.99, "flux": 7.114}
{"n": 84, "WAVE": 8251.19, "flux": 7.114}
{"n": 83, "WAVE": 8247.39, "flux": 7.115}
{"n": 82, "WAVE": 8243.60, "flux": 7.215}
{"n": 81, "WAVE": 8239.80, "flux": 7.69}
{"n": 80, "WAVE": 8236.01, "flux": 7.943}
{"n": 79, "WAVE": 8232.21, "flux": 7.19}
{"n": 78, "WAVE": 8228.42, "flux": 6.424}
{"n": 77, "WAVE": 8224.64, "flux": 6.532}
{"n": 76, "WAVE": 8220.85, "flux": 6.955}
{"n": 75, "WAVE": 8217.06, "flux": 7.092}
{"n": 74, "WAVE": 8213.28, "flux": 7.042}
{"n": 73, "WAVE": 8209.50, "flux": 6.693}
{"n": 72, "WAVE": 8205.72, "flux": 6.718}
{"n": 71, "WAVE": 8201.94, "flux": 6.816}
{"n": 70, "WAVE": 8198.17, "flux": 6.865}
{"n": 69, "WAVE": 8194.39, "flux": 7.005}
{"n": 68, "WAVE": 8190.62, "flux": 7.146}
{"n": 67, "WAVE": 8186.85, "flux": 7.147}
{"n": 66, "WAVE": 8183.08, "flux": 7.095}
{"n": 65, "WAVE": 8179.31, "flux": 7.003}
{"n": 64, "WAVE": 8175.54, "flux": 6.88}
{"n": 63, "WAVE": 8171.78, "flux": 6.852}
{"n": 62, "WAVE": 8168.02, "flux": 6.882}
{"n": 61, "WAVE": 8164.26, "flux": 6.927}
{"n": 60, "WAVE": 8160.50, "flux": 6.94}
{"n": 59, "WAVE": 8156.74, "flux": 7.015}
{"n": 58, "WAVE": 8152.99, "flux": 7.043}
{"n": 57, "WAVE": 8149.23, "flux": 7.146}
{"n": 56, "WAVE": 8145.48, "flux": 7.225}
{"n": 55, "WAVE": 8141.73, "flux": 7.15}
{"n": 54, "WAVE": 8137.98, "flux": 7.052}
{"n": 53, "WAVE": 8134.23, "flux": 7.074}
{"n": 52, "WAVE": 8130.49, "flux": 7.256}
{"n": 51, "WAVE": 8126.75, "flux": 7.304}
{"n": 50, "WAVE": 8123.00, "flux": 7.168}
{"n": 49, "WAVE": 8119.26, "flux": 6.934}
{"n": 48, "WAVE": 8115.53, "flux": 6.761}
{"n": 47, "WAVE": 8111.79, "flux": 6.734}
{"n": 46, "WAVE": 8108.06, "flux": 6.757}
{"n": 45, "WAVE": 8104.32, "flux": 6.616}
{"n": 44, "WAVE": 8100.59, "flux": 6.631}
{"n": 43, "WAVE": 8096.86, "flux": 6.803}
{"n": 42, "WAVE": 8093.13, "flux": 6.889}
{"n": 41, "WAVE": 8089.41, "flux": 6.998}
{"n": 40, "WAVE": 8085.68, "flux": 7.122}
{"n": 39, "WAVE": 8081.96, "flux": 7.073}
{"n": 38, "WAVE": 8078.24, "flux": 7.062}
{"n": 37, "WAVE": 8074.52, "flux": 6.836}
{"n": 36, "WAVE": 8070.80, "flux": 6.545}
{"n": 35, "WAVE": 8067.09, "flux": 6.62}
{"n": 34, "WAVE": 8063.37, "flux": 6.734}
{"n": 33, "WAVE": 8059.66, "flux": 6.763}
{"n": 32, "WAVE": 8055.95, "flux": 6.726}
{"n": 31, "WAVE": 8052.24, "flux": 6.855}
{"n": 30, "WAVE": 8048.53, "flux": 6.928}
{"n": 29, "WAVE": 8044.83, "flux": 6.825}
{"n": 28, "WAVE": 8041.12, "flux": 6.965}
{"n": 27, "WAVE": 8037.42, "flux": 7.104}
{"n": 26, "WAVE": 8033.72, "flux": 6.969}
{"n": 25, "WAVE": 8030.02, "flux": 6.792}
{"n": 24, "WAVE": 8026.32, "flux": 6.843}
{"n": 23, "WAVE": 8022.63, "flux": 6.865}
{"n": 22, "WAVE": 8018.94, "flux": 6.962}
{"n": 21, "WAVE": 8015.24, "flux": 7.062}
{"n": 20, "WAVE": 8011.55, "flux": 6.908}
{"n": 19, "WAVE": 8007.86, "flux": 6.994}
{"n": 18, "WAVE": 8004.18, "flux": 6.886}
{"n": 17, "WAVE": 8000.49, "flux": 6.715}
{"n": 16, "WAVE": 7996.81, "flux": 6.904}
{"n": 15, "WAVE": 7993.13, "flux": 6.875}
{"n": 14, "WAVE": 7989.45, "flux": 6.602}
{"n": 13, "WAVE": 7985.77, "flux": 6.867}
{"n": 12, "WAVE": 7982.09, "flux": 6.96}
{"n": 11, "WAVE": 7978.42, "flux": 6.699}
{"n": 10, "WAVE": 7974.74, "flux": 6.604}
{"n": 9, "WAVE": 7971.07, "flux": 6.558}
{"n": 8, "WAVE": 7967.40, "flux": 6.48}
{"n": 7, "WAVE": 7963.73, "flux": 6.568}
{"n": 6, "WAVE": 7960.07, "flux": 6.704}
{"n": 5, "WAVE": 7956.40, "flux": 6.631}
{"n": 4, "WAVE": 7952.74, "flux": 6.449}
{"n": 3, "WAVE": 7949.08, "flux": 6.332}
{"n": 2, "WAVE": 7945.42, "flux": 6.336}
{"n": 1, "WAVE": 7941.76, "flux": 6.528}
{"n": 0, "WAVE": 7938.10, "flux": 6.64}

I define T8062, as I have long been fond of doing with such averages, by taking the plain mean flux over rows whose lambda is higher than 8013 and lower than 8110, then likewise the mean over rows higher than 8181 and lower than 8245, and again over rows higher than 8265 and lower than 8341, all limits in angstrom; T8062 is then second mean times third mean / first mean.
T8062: 7.1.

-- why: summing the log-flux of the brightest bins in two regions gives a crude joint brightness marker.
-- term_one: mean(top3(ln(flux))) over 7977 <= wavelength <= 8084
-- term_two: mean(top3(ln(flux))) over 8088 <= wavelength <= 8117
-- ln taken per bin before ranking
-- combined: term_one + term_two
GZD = 3.89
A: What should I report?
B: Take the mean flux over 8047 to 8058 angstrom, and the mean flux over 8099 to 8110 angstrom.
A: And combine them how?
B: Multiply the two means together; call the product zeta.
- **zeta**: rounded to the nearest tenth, 45.6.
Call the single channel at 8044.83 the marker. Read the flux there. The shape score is 6.825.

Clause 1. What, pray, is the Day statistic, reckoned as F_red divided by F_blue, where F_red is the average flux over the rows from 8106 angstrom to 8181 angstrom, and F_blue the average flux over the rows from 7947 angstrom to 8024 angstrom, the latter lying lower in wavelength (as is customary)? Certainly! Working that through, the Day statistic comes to 1.04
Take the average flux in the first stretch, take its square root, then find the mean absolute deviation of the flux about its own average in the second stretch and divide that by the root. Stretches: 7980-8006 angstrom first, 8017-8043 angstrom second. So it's 0.031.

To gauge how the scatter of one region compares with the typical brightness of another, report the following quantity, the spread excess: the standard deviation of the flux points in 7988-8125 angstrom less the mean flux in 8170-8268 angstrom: -6.89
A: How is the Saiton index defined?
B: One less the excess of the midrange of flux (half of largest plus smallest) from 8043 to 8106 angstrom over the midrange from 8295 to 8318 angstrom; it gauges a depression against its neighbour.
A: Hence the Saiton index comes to 1.01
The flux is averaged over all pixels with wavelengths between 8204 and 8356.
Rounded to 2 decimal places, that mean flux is 6.94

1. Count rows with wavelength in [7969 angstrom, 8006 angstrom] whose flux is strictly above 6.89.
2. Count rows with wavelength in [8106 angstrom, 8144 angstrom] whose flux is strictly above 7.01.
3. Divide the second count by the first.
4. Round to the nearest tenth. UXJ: 3.0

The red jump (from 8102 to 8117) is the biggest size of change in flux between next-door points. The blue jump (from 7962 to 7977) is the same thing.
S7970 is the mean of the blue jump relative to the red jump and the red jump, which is 0.38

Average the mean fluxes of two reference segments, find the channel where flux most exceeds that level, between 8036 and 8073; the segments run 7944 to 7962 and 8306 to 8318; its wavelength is 8037.42 angstrom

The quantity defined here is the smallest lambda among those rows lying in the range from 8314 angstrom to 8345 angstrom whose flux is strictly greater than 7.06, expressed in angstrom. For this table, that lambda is 8339.05 angstrom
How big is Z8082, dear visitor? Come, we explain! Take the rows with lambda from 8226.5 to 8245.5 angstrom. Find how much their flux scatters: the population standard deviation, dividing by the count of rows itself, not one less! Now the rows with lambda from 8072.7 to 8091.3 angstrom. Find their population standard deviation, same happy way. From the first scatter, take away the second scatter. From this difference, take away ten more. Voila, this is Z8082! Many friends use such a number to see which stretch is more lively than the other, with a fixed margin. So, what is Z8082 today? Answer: -9.6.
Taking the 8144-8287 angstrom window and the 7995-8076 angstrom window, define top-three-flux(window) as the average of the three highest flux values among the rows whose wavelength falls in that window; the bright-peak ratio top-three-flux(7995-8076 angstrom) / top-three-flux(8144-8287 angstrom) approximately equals 0.93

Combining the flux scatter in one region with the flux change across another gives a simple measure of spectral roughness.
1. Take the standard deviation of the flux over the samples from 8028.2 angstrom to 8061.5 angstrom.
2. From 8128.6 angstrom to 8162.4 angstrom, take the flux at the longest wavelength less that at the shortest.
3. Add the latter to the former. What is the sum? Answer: -0.2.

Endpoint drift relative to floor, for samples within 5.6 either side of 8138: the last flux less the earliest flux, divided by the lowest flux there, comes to 0.01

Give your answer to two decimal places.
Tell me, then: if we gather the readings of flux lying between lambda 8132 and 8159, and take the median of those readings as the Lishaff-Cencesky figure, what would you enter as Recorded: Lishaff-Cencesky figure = 7.07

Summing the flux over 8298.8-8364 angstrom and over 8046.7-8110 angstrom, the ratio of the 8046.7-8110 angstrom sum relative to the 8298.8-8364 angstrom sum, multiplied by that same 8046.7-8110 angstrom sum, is 118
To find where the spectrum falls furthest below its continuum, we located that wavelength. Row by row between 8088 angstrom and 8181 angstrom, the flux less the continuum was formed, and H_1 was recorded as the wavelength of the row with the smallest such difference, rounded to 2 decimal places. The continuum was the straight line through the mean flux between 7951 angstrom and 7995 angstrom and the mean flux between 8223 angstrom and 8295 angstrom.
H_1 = 8104.32 angstrom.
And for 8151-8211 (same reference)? 8209.50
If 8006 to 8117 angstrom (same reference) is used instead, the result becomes 8070.80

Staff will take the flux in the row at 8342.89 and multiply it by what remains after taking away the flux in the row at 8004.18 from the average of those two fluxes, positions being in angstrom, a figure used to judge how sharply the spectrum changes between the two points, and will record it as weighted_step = 1.5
